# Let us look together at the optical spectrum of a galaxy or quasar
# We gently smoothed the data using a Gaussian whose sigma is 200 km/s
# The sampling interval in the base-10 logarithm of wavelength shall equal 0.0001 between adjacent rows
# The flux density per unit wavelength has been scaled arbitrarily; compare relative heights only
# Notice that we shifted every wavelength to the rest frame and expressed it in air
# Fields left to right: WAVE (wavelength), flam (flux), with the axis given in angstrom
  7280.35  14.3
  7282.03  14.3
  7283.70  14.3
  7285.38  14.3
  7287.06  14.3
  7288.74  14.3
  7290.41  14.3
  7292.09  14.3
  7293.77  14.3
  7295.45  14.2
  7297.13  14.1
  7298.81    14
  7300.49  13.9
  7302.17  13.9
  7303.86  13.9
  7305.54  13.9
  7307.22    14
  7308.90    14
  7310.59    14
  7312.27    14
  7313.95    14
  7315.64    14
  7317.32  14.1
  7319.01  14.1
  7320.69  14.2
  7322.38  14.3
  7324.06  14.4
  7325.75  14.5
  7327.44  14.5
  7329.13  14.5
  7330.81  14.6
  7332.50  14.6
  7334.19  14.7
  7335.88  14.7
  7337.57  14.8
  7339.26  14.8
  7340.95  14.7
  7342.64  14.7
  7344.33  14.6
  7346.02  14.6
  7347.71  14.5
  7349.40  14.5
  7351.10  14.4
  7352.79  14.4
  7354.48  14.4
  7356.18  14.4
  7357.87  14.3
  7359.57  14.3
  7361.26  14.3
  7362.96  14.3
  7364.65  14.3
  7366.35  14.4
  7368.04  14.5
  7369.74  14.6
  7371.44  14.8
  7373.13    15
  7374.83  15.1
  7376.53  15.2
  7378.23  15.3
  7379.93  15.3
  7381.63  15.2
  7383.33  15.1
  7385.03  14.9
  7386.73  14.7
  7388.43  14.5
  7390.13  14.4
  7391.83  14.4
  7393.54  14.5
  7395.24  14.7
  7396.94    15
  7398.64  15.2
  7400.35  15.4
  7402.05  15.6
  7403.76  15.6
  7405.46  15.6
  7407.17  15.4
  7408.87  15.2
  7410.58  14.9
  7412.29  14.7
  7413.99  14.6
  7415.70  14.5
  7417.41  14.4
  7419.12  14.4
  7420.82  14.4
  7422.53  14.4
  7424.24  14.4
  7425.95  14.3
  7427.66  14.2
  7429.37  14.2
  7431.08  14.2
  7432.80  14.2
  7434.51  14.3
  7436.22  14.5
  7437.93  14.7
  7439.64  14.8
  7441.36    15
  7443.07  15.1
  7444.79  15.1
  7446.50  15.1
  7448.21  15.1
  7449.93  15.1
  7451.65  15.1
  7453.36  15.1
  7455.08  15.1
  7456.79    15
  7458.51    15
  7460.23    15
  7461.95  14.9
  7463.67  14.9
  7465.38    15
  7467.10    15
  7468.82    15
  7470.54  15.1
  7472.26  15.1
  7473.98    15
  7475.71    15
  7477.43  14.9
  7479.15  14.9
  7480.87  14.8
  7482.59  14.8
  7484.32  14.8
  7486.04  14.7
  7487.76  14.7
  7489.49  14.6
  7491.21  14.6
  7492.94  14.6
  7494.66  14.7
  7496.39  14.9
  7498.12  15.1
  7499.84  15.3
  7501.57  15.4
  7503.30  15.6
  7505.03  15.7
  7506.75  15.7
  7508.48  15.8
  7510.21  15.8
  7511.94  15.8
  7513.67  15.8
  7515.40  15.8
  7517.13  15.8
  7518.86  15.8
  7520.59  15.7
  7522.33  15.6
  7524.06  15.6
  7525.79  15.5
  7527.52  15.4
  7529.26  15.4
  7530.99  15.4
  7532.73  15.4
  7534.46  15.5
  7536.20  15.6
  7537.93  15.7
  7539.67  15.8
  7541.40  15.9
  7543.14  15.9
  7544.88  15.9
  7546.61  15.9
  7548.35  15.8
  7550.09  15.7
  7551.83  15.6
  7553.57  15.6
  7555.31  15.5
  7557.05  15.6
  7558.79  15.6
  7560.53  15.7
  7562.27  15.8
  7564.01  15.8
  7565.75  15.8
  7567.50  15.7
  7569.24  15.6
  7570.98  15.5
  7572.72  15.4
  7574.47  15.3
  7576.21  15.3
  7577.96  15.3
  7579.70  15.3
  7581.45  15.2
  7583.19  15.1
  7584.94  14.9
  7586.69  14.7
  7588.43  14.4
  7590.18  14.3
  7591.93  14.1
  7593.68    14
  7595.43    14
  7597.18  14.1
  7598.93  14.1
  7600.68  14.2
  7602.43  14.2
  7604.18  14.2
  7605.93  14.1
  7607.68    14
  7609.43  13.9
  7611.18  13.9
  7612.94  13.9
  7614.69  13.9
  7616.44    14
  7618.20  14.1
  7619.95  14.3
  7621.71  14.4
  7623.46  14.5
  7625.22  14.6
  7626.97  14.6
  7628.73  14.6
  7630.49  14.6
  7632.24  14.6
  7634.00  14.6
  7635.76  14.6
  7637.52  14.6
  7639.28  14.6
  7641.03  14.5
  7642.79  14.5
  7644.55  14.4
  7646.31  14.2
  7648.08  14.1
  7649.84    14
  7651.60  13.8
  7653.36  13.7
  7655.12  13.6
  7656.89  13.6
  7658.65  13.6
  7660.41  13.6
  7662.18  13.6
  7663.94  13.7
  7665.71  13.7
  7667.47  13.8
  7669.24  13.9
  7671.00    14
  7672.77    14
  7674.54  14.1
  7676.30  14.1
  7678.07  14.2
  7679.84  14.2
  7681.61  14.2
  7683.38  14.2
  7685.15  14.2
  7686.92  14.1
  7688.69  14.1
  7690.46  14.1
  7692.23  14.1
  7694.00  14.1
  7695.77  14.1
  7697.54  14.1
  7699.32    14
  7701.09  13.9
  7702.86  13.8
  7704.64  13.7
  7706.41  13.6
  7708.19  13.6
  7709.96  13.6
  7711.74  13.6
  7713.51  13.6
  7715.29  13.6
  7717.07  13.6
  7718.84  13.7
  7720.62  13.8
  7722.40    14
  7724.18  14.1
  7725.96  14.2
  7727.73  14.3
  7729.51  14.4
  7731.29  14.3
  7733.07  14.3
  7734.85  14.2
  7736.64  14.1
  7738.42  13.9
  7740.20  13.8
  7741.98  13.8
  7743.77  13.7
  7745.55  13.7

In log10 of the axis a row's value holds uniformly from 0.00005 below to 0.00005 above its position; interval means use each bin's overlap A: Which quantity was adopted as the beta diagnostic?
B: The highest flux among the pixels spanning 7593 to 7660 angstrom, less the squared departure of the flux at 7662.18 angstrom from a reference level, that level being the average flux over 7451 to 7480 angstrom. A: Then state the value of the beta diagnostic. 12.6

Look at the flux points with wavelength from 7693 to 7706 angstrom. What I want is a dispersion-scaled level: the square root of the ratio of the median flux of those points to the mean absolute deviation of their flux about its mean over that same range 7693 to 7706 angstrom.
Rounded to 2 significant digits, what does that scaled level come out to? 10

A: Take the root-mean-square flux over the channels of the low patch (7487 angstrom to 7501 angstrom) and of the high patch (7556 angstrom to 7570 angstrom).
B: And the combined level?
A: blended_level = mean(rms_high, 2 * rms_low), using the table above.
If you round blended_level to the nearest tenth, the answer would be 22.7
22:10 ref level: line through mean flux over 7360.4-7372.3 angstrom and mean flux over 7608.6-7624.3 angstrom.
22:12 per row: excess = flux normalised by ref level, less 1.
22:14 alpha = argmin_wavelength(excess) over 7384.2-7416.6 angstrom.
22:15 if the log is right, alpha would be 7390.13 angstrom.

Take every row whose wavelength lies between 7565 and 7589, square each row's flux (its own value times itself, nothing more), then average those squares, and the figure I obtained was 233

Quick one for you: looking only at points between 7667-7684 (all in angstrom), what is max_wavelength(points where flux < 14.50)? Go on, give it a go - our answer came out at 7683.38 angstrom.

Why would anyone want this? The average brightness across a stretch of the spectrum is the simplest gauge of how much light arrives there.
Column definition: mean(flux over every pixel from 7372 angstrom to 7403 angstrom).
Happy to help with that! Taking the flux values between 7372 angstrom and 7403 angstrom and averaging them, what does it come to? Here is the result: 15.0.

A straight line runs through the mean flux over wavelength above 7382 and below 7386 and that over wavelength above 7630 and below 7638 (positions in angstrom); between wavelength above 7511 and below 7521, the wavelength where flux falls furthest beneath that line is 7520.59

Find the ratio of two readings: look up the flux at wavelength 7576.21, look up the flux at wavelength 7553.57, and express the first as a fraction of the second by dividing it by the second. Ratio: 0.98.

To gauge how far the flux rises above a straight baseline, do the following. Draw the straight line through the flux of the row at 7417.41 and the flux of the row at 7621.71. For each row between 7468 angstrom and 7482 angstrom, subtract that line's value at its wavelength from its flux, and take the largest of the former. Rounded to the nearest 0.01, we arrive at 0.70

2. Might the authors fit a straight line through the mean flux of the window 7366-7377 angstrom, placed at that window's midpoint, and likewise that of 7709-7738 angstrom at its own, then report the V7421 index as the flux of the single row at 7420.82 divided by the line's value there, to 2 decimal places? 0.98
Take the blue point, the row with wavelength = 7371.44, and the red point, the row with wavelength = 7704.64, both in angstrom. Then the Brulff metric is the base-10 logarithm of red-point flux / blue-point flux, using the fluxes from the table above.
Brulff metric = -0.034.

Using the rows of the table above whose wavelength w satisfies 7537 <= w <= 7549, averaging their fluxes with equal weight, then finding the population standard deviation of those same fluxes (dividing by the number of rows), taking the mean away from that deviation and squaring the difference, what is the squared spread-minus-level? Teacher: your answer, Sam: 249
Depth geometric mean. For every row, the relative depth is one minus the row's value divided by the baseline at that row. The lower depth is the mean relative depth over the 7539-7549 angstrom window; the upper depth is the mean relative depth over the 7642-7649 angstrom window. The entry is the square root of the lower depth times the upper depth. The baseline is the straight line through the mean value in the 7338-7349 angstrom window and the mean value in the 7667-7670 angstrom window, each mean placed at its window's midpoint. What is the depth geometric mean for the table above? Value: 0.06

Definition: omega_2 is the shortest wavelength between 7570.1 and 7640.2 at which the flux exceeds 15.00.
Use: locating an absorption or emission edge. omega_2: 7570.98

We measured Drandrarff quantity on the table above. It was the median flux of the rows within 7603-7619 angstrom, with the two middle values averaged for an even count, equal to 14.0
